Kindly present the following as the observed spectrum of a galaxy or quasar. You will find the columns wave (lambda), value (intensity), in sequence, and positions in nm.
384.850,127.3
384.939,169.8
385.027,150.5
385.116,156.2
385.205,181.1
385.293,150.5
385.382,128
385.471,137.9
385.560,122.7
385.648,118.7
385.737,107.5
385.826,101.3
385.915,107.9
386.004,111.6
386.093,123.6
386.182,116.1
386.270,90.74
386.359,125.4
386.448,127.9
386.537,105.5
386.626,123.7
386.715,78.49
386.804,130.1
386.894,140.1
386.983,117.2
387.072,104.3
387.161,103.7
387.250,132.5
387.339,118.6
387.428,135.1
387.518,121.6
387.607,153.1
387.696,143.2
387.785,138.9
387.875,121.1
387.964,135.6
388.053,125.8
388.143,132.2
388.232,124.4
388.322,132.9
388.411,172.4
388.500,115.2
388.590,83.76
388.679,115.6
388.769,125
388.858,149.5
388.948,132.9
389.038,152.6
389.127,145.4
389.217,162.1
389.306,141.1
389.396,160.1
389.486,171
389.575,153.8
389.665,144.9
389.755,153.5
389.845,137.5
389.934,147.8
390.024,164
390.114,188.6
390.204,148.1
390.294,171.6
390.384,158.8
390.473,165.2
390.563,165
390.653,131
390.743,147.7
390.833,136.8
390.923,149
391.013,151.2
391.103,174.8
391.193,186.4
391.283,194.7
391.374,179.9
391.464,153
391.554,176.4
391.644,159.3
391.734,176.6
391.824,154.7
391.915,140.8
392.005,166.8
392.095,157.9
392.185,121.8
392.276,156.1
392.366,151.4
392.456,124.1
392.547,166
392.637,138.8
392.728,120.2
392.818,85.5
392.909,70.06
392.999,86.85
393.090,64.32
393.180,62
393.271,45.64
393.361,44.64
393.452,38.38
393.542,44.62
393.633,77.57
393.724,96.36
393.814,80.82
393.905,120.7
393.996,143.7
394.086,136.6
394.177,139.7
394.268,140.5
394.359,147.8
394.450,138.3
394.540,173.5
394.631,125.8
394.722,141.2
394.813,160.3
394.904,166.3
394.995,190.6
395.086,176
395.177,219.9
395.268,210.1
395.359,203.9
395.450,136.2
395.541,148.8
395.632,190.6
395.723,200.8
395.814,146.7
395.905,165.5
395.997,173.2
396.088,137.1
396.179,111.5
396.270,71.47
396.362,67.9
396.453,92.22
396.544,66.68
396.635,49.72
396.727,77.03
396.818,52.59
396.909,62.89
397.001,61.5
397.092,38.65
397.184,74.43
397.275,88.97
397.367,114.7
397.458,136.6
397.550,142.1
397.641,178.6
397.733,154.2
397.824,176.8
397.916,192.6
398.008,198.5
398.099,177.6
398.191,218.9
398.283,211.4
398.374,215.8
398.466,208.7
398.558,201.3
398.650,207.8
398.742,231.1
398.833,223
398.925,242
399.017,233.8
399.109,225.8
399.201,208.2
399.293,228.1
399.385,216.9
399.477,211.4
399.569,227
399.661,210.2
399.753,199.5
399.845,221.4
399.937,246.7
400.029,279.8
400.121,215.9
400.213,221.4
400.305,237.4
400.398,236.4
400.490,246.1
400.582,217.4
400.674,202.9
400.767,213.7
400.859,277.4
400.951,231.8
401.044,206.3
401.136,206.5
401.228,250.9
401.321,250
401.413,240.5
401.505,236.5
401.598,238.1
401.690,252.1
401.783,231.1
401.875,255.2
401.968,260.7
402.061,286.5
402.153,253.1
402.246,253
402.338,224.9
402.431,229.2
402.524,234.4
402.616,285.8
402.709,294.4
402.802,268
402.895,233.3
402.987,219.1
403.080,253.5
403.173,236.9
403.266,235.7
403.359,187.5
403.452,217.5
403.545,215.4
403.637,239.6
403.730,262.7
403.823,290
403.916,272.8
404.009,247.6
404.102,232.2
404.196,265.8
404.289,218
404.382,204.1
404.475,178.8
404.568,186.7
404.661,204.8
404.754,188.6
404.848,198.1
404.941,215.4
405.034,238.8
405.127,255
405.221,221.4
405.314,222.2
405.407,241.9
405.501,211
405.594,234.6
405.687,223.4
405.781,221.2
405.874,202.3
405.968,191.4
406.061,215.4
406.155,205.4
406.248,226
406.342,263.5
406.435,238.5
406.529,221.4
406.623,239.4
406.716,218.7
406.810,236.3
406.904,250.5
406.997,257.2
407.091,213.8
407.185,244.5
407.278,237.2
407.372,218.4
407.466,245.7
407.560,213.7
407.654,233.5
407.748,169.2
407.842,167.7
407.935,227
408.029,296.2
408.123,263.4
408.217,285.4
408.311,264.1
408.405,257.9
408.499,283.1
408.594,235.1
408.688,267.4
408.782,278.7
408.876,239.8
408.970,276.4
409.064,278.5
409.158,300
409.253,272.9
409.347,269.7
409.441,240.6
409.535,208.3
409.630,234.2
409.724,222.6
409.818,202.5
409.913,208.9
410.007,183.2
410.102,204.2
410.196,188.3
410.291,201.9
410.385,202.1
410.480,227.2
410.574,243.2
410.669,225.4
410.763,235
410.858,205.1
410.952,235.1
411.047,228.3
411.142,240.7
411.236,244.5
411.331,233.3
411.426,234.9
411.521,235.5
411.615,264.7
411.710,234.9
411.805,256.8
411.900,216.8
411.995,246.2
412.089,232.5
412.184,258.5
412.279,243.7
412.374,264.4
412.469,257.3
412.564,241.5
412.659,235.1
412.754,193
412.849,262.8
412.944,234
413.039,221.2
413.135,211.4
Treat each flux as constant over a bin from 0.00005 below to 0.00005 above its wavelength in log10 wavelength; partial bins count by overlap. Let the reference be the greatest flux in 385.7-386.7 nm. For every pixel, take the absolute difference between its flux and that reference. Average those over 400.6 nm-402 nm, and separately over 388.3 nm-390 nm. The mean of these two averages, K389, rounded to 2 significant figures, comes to 65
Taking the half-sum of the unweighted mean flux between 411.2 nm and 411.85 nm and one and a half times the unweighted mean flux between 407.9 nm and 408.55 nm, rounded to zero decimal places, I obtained 323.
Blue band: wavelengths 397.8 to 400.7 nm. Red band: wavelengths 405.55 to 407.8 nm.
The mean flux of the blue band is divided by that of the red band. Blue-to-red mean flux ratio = 0.97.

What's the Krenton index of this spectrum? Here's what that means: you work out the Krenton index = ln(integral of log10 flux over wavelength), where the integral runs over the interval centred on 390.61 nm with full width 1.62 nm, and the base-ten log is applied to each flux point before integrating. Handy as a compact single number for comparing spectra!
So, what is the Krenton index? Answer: 1.27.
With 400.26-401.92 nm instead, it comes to 1.37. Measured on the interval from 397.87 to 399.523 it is 1.35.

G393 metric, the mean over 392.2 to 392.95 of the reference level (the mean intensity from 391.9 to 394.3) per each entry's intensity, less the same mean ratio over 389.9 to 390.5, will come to 0.3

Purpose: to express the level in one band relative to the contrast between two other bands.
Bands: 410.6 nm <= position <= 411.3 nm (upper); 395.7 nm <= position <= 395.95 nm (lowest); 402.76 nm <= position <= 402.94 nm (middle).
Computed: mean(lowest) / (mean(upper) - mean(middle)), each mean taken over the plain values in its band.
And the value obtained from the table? -9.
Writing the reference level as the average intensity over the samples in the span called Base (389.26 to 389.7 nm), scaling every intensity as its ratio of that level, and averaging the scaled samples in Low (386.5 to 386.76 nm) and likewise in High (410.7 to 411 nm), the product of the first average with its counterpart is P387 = 1.0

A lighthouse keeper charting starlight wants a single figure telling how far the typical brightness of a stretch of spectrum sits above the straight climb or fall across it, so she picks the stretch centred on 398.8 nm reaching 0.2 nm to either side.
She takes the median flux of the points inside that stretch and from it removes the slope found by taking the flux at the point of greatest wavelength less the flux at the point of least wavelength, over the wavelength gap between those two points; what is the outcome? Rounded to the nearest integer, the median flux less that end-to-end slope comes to 103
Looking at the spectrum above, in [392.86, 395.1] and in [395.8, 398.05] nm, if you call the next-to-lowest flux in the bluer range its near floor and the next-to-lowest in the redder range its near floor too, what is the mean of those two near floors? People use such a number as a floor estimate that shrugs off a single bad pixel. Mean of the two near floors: 47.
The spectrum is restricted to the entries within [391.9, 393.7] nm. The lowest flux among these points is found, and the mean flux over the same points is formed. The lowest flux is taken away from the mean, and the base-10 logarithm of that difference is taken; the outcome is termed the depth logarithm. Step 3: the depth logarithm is 1.81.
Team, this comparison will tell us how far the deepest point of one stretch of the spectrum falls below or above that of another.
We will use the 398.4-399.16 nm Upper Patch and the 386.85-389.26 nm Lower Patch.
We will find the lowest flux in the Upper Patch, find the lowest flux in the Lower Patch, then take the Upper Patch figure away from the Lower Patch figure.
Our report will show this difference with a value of -118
